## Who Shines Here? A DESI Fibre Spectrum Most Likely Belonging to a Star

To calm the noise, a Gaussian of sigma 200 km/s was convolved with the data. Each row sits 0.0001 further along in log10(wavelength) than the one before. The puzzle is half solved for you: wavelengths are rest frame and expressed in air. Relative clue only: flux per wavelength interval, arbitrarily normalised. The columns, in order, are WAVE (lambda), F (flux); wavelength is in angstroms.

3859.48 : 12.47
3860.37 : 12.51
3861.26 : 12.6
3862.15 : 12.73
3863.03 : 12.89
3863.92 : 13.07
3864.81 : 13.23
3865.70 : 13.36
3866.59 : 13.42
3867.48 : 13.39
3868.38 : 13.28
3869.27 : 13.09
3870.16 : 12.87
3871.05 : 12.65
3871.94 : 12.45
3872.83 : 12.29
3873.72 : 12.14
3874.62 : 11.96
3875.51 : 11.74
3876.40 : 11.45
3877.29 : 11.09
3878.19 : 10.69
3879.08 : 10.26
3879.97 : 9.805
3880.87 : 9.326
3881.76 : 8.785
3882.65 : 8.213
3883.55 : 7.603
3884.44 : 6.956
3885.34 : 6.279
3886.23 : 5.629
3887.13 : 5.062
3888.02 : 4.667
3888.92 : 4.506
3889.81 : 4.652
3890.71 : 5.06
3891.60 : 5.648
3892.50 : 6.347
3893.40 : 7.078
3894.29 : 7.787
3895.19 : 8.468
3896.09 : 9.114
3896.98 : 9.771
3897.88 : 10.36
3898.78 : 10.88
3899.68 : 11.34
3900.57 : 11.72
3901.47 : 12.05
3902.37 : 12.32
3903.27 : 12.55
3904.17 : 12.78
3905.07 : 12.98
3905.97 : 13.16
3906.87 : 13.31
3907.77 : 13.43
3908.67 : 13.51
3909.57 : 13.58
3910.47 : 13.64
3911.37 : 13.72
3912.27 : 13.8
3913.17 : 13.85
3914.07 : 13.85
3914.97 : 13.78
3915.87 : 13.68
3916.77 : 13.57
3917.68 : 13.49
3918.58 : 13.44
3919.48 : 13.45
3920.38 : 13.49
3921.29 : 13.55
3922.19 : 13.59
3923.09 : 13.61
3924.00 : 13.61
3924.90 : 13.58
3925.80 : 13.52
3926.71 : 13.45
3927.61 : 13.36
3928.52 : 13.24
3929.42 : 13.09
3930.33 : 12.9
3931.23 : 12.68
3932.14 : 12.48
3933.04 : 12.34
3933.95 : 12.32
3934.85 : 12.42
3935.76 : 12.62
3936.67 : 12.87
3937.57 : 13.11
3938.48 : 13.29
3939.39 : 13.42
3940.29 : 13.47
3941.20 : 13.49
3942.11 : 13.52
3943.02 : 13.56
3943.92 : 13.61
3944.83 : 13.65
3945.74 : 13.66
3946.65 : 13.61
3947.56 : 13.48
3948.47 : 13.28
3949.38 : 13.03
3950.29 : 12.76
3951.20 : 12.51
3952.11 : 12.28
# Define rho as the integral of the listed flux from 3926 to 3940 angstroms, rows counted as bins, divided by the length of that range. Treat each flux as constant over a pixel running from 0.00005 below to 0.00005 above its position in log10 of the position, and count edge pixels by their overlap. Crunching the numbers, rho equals 12.9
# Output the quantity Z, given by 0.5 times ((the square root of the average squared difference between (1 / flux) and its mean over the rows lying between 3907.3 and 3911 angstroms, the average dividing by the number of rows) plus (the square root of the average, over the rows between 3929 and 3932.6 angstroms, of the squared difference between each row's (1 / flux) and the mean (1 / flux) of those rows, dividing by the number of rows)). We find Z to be 0.0009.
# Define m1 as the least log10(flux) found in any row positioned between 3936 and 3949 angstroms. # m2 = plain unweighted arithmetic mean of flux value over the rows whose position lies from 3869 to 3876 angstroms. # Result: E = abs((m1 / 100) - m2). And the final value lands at 12.4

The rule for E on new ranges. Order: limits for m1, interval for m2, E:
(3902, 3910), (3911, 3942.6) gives 13.3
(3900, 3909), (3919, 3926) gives 13.5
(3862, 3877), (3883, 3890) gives 5.7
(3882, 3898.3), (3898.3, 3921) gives 13.1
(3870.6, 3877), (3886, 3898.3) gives 6.7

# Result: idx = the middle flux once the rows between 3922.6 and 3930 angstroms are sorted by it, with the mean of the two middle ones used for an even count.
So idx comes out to 13.5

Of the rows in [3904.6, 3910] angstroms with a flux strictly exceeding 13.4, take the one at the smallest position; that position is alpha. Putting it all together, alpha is 3907.77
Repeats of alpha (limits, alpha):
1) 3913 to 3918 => 3913.17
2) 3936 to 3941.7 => 3939.39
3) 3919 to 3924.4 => 3919.48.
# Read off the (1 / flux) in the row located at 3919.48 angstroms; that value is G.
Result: 0.074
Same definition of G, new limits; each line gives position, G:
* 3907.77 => 0.074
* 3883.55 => 0.132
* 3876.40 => 0.087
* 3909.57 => 0.074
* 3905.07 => 0.077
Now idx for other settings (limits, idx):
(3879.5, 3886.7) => 7.9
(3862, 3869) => 13.3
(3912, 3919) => 13.7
